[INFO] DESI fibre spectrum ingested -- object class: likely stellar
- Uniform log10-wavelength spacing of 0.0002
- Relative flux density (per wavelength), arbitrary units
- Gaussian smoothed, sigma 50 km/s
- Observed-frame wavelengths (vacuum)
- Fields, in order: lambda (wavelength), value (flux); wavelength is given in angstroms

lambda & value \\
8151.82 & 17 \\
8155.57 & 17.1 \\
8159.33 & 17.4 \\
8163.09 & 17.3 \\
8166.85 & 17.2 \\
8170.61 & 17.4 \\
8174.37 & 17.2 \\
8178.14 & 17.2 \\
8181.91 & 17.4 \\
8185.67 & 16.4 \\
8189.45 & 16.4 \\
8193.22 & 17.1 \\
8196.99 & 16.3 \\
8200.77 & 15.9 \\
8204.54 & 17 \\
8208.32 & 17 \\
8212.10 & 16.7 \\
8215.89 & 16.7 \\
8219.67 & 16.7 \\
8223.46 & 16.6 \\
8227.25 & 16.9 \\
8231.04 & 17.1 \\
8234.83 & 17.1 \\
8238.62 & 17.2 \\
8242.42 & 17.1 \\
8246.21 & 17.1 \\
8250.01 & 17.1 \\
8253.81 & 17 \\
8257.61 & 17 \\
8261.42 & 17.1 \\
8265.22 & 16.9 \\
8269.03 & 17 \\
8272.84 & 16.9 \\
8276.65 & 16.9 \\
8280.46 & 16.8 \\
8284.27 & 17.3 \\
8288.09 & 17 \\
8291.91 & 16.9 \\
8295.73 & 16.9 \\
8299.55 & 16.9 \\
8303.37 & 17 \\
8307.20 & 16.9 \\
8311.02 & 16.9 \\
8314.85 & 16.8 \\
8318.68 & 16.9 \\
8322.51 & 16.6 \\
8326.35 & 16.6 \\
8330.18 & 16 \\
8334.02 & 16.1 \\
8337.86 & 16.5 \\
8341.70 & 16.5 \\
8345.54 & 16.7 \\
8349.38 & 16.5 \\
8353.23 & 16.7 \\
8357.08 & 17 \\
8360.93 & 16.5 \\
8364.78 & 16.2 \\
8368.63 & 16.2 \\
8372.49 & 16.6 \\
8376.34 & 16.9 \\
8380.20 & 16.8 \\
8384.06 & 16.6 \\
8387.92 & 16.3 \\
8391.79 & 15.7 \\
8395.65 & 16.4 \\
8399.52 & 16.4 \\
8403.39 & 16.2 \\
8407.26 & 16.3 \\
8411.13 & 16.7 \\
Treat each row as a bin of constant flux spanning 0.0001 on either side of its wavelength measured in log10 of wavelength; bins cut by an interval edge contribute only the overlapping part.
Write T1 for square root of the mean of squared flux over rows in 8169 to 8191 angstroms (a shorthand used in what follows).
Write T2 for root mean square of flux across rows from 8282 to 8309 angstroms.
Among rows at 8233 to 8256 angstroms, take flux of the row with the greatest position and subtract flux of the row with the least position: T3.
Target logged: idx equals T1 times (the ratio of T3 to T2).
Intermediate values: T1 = 17.0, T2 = 17.0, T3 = -0.1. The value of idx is -0.10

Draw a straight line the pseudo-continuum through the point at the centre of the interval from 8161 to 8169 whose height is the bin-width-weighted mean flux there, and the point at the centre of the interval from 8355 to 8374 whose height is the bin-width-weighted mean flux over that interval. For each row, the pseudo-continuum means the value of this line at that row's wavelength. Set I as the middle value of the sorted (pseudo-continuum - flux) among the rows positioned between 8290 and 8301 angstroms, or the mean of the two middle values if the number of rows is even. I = -0.1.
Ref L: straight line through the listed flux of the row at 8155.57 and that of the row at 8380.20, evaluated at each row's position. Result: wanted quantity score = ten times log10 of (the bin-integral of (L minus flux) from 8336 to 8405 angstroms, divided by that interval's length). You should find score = -4.8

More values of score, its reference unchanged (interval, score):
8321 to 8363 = -4.8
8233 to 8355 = -11.2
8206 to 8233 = -7.1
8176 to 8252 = -7.7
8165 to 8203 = -6.7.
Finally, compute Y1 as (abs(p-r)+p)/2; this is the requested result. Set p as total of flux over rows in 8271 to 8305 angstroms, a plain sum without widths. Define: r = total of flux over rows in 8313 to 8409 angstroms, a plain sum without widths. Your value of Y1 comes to 206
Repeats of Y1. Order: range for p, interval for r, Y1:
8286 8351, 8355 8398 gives 193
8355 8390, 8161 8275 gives 254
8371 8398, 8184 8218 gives 75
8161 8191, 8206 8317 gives 246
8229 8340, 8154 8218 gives 346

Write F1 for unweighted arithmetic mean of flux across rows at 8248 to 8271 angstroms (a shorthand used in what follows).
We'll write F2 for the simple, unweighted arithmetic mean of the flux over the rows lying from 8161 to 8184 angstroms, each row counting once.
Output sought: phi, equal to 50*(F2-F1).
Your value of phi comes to 13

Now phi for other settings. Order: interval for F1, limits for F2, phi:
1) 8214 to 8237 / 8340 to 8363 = -10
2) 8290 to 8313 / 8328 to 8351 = -27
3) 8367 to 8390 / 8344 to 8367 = 2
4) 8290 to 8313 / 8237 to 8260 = 8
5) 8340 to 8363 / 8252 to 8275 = 17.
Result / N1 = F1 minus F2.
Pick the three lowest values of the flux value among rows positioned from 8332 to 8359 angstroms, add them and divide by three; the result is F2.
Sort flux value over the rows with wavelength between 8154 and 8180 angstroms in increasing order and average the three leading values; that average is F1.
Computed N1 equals 0.8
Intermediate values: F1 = 17.2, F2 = 16.4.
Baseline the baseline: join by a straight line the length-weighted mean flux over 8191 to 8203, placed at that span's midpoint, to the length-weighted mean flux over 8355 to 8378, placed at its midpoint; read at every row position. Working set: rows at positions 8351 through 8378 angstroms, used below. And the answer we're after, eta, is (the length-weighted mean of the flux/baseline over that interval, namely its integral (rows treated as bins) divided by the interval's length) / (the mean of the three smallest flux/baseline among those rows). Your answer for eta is 1.02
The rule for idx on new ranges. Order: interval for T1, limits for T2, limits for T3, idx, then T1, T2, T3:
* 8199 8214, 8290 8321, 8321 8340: -0.10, 16.7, 16.9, -0.1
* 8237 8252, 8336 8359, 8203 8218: -0.31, 17.1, 16.7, -0.3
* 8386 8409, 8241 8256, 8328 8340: 0.47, 16.2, 17.1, 0.5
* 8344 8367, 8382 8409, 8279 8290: 0.20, 16.6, 16.3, 0.2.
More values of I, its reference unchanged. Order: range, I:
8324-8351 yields 0.1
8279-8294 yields -0.2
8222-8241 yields -0.1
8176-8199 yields 0.4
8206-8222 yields 0.4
